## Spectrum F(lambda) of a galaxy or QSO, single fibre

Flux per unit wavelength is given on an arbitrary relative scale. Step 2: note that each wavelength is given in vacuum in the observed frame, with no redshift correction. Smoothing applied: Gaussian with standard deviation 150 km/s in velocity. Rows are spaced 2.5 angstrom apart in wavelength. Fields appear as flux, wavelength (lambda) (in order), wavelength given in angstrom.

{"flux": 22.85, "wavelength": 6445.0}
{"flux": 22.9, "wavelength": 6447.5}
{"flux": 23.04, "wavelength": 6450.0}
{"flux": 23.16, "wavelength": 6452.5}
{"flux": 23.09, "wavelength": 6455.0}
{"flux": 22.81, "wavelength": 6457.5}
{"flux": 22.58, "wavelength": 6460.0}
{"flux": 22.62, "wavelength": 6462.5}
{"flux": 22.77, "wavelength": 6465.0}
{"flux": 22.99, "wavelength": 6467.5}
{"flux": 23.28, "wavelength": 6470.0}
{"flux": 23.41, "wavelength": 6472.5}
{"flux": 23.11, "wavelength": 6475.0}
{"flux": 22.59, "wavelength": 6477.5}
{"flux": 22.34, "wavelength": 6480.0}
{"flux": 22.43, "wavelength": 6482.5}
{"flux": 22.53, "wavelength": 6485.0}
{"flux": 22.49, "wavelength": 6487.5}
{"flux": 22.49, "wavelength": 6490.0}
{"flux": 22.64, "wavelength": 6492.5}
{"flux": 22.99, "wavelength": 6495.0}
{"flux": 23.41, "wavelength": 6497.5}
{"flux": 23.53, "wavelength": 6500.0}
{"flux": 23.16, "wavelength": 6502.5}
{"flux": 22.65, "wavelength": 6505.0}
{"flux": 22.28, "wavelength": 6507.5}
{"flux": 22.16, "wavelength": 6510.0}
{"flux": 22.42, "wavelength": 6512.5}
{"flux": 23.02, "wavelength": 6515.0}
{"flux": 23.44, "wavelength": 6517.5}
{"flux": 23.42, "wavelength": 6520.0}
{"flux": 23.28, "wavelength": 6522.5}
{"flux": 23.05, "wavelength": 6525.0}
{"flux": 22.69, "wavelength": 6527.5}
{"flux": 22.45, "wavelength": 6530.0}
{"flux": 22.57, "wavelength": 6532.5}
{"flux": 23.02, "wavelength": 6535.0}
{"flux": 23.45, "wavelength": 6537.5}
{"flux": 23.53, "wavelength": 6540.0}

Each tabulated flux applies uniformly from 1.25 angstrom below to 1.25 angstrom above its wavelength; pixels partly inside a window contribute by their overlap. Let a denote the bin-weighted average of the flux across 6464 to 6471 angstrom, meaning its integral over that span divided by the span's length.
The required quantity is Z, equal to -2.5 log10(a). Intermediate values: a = 23.0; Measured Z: -3.40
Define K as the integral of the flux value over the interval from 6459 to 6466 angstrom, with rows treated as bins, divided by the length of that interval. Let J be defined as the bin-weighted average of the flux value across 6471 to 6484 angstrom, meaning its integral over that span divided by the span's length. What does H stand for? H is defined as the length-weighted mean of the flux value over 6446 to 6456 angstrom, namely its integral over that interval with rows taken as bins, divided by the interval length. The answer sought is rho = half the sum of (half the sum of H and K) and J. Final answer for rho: 22.8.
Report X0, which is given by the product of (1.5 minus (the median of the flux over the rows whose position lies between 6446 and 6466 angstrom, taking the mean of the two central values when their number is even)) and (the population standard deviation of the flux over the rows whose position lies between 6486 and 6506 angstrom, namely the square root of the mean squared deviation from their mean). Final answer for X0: -8.3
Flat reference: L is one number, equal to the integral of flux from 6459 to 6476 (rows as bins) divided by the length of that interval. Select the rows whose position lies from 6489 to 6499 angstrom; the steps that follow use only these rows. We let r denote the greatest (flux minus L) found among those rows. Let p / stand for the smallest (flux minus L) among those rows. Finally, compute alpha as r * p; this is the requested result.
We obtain -0.21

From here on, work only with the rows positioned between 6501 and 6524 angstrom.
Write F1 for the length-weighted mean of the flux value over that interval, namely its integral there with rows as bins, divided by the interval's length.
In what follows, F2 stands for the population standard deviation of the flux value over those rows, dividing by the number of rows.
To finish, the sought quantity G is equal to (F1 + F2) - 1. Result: 22.4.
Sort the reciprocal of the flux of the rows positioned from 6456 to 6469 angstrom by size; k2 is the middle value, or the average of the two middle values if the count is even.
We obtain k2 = 0.0439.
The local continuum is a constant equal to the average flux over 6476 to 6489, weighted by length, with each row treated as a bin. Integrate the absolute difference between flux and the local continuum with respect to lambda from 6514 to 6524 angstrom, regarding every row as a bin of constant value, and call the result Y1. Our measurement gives 8.0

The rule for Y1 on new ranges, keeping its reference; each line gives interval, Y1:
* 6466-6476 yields 7.0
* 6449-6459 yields 5.3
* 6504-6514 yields 2.0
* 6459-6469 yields 2.7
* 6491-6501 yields 6.3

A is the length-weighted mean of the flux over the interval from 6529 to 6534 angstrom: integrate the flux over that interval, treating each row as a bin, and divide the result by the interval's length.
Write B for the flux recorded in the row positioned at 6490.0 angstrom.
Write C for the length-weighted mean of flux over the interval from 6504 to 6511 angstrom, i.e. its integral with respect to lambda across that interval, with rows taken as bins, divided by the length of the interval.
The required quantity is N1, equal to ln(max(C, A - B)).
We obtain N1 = 3.11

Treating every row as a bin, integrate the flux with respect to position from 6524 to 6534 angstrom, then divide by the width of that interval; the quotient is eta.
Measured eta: 22.7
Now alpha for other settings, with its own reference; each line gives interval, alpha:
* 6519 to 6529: -0.13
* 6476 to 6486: 0.24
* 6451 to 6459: -0.03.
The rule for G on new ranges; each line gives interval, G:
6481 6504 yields 22.2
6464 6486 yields 22.2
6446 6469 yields 22.1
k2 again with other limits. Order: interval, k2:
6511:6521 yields 0.0431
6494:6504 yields 0.0429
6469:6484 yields 0.0438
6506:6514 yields 0.0449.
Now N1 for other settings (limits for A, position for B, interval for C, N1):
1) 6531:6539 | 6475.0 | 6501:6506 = 3.13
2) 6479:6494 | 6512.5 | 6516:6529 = 3.14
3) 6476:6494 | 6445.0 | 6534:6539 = 3.15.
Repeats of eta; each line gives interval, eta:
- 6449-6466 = 22.9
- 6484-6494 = 22.5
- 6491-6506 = 23.1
